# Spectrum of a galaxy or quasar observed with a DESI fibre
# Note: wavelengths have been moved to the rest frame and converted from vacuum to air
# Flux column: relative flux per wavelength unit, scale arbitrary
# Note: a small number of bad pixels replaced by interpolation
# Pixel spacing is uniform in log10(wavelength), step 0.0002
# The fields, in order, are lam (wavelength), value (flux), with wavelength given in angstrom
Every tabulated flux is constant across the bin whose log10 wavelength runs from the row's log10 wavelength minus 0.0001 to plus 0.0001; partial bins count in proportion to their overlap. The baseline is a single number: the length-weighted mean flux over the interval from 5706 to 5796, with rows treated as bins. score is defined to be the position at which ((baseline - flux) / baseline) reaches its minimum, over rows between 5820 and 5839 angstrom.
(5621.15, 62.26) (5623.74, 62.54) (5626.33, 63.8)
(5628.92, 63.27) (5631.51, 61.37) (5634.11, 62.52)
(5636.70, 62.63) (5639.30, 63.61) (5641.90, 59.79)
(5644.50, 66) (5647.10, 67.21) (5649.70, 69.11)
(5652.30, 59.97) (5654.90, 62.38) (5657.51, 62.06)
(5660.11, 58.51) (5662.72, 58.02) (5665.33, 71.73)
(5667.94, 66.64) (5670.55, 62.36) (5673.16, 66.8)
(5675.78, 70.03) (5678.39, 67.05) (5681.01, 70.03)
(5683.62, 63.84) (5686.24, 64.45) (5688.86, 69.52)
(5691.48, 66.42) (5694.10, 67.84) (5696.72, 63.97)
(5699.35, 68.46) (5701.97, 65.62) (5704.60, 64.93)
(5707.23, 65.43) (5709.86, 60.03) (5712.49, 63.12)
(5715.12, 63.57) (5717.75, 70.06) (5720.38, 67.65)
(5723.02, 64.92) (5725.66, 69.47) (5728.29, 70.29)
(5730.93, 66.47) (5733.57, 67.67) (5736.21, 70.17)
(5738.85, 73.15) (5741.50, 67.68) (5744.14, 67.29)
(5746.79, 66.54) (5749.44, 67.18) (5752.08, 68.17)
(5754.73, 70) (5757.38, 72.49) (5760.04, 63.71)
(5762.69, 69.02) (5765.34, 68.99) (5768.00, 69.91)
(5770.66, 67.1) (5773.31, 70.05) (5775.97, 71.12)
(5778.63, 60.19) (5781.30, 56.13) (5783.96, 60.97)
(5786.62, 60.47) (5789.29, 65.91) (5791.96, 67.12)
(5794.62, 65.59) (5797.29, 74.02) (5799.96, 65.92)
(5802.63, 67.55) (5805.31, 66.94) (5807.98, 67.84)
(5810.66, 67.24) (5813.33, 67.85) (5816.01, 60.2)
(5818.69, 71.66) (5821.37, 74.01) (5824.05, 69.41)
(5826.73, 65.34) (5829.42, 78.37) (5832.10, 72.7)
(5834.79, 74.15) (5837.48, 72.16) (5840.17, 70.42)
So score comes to 5829.42 angstrom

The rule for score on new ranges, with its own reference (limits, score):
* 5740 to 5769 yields 5757.38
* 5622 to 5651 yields 5649.70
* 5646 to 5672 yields 5665.33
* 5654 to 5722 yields 5665.33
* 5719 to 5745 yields 5738.85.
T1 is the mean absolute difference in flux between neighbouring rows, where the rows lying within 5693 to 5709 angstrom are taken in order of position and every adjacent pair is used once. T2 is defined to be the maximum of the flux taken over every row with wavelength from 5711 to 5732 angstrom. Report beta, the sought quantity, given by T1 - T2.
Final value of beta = -67.8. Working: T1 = 2.48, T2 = 70.29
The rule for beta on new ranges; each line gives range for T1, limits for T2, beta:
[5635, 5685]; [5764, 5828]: -70.0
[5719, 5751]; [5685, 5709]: -67.2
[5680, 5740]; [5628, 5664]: -66.1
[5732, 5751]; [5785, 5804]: -71.9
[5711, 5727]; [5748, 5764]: -69.2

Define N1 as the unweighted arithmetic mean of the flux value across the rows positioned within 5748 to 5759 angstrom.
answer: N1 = 69.5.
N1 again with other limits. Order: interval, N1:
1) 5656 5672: 63.2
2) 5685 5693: 66.8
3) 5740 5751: 67.2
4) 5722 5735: 67.8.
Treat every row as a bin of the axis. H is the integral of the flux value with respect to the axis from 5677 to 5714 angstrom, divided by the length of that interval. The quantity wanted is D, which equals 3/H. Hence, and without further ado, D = 0.0456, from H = 65.8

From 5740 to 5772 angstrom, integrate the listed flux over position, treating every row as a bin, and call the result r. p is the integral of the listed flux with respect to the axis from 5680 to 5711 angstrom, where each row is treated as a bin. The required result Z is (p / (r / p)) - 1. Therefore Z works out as 1910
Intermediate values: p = 2042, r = 2182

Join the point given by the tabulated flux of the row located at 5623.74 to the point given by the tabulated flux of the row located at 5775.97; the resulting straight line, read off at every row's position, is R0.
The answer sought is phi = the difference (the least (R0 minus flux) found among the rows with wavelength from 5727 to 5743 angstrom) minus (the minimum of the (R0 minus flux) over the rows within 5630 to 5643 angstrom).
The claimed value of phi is -3.9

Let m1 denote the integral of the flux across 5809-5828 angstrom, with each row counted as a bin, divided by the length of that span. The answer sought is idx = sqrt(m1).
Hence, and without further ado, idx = 8.24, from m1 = 68.0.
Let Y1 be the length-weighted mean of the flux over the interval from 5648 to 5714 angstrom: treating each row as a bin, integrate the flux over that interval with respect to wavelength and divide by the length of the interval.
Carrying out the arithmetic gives 65.1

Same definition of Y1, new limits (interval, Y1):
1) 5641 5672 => 63.7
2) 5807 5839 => 70.1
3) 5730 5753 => 68.3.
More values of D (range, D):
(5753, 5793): 0.0453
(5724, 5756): 0.0437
